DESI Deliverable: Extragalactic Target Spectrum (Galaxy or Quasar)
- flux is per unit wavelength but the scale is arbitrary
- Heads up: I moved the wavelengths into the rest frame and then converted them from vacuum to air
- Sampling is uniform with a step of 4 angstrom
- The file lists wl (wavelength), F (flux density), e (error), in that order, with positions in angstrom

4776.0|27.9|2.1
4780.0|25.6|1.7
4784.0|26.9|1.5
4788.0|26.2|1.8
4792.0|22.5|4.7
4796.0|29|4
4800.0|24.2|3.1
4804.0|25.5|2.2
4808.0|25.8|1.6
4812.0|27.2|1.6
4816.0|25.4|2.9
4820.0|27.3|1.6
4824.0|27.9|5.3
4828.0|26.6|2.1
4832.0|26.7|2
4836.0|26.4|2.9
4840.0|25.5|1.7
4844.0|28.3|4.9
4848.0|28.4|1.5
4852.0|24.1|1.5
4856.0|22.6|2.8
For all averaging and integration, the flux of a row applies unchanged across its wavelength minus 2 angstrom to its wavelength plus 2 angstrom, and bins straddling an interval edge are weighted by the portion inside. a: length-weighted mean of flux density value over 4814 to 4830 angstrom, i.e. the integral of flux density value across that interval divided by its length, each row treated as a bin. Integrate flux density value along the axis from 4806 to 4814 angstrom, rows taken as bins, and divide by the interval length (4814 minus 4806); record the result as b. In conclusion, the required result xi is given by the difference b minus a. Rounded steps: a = 26.8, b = 26.5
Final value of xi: -0.3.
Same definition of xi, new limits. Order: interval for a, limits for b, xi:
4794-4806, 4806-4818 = -0.1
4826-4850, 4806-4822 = -0.6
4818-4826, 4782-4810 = -1.9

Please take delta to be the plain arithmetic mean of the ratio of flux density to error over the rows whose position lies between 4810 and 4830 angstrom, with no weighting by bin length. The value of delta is 12.2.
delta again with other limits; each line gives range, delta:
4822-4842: 11.1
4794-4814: 12.0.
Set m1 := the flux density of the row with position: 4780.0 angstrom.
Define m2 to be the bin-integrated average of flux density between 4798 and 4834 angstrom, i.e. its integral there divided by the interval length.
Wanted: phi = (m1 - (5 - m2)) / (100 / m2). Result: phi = 12.3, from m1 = 25.6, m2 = 26.3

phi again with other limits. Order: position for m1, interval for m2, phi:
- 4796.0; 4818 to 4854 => 13.6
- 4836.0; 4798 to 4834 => 12.5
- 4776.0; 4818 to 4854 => 13.3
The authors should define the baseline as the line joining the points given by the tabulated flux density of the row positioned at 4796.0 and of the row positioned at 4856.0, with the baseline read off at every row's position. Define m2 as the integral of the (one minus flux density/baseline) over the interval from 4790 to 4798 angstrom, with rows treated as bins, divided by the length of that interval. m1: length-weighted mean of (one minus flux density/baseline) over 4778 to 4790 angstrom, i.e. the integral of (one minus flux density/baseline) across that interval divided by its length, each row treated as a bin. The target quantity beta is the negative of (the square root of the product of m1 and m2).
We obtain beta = -0.125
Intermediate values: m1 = 0.133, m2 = 0.118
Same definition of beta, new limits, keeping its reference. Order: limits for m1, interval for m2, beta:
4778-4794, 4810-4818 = -0.068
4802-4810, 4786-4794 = -0.121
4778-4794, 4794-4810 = -0.112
